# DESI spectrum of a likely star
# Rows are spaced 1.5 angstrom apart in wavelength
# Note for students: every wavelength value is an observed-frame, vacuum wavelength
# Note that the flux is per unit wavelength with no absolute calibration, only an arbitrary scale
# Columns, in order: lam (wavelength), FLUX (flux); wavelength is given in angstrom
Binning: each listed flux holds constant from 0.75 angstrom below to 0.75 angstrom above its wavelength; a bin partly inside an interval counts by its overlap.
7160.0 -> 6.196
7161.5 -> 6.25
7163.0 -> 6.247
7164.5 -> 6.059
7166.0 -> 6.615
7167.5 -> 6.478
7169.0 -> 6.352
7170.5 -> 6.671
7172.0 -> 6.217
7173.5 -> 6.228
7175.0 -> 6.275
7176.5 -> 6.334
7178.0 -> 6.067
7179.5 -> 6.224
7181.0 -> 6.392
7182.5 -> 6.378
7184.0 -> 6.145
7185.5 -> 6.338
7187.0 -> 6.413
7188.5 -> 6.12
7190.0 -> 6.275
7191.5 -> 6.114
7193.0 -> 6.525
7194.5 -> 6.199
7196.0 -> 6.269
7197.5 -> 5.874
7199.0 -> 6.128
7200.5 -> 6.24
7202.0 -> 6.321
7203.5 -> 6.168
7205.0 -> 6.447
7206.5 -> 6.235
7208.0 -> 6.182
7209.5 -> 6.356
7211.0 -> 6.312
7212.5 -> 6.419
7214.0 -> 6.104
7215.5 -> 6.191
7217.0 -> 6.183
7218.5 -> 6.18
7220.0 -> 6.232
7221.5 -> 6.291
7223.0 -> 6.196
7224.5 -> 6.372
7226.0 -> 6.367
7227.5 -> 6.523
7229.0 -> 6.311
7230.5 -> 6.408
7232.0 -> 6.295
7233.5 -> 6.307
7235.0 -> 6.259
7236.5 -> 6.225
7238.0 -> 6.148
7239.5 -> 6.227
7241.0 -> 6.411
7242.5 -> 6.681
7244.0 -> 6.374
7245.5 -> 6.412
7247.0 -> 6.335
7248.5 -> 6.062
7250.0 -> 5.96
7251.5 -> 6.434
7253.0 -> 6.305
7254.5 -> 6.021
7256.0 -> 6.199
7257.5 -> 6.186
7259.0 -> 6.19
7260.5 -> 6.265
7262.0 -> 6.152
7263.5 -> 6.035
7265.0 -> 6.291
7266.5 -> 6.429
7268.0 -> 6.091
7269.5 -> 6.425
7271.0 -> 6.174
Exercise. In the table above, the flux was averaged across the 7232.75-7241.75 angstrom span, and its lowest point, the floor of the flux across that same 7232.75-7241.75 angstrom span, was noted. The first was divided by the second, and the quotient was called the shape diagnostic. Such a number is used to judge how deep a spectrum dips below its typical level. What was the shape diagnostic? 1.02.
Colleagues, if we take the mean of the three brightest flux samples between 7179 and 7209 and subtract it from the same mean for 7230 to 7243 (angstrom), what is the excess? 0.04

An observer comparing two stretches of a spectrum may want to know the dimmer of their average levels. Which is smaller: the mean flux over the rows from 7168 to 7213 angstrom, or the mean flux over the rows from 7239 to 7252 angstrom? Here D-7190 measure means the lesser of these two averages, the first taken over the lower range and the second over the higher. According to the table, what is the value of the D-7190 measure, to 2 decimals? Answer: 6.27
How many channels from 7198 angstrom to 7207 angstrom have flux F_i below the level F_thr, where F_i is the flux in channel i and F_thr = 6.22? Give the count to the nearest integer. 2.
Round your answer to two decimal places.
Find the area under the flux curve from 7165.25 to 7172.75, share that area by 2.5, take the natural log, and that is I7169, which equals 2.97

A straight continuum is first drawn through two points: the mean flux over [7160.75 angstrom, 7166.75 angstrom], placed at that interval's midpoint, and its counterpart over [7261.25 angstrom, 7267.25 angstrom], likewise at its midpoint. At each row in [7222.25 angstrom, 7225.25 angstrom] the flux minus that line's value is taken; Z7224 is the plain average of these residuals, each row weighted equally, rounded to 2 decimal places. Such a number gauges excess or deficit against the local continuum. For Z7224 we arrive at 0.03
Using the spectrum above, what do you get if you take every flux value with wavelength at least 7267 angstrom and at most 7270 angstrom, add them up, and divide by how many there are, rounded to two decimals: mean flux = 6.26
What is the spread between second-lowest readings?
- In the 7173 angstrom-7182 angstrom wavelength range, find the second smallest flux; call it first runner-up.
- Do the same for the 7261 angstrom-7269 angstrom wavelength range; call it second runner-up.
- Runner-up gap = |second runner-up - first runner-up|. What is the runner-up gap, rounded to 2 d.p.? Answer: 0.13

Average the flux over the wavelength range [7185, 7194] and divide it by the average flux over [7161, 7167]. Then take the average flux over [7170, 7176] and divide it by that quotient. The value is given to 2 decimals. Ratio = 6.34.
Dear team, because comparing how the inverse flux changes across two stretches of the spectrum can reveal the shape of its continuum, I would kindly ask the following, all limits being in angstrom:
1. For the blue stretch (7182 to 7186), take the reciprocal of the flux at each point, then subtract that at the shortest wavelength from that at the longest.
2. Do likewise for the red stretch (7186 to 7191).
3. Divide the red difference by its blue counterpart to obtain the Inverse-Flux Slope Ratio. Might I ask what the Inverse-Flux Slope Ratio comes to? 3.5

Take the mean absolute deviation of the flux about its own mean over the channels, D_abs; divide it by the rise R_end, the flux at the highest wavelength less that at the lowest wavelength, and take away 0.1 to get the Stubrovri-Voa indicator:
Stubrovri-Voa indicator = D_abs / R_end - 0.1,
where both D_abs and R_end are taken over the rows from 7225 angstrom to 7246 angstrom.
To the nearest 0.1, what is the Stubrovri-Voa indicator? 2.1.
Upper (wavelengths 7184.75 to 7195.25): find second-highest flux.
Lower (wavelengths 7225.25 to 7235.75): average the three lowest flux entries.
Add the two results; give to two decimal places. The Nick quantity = 12.70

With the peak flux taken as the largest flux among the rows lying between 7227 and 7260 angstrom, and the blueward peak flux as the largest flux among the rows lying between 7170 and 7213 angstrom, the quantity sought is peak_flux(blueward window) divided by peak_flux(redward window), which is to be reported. 1.00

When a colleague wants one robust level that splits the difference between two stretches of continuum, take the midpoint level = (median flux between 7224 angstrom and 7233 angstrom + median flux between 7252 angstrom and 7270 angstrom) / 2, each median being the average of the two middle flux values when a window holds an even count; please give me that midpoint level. 6.282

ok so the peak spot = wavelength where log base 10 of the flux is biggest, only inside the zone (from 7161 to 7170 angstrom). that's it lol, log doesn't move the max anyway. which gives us 7166.0 angstrom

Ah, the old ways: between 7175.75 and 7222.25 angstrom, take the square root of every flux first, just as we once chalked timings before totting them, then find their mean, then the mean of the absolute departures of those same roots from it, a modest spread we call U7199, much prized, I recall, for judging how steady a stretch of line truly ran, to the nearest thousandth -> 0.021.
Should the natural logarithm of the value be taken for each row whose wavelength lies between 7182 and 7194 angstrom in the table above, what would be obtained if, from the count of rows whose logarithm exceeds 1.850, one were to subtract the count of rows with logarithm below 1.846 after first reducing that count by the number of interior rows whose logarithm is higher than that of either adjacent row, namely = 1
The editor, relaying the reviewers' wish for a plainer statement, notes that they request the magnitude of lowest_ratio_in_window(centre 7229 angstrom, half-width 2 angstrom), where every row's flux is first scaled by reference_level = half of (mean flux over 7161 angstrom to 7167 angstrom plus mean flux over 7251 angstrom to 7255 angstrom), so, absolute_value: 1.01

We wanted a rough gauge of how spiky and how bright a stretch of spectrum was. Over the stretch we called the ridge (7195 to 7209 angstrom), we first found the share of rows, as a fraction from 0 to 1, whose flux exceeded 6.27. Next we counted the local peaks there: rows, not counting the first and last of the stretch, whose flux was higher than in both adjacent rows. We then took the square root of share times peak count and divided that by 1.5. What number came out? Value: 0.44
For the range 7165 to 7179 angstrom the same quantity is 0.77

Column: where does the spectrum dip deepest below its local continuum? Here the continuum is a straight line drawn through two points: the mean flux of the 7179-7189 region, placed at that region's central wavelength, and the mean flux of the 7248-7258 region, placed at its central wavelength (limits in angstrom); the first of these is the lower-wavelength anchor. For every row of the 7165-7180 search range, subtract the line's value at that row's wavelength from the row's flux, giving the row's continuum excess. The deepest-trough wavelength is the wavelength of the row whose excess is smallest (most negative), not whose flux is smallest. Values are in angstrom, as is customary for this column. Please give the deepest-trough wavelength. 7178.0 angstrom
